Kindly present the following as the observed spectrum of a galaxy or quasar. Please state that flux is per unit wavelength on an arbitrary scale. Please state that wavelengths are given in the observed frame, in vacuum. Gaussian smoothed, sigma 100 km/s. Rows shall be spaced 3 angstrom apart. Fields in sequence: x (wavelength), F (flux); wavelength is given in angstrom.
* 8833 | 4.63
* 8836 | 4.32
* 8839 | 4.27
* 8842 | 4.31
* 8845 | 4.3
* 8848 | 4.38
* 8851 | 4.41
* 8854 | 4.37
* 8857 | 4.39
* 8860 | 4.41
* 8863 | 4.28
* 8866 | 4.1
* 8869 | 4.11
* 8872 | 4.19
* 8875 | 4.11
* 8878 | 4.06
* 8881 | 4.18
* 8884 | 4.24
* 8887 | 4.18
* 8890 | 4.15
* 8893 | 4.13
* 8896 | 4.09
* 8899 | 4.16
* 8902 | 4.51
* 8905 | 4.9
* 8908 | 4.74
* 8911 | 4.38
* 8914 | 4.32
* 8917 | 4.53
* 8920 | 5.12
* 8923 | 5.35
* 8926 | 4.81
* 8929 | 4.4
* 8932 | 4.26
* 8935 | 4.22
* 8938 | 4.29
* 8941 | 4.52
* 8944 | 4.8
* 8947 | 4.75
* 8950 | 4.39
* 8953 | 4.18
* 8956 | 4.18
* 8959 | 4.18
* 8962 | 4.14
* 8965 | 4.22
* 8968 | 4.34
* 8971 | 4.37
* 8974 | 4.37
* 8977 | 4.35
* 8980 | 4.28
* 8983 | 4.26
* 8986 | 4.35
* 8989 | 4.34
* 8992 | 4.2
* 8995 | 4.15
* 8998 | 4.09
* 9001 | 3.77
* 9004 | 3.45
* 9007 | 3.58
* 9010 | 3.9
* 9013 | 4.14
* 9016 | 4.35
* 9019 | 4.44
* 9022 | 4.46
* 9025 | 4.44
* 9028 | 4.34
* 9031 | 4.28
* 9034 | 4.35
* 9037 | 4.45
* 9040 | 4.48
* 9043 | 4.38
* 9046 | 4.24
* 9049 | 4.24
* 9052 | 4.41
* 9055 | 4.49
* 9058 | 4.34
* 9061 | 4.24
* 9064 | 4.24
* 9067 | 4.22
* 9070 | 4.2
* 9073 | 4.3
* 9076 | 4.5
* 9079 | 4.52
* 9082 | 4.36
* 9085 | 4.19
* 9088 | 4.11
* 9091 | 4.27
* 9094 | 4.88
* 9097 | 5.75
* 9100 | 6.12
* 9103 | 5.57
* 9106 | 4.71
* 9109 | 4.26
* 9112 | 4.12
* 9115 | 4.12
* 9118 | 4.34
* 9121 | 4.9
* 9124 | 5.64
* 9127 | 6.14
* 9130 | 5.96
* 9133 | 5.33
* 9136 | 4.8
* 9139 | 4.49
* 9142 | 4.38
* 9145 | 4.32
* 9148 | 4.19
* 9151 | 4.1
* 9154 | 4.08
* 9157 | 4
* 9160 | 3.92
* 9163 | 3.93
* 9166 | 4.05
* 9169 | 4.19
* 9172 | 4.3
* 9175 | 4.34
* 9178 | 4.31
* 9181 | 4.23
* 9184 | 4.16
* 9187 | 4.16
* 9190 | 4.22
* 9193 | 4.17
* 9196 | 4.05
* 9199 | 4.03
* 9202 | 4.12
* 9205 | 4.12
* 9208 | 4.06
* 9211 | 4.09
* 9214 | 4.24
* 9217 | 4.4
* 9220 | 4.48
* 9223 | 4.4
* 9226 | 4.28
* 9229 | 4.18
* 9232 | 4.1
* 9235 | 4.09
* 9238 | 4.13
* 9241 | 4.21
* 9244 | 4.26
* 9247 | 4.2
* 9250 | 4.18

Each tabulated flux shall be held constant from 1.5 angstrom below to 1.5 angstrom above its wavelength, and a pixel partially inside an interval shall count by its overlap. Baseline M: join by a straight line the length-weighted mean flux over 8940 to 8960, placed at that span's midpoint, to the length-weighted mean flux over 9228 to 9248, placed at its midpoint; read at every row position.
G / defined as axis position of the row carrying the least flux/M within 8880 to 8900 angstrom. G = 8896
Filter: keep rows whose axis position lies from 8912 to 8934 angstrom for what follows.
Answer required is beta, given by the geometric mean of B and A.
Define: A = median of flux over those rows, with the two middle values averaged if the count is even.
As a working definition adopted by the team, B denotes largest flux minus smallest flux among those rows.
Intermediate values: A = 4.5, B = 1.09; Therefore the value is 2.2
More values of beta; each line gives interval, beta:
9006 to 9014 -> 1.5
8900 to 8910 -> 1.4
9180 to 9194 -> 0.5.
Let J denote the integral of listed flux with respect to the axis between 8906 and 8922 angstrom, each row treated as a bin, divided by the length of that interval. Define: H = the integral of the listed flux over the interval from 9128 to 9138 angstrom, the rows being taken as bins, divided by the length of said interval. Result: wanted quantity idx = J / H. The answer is 0.87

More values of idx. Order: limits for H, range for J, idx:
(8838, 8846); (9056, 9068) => 0.99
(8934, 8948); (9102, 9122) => 1.01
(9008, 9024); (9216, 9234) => 1.01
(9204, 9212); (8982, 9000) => 1.03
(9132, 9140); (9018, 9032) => 0.90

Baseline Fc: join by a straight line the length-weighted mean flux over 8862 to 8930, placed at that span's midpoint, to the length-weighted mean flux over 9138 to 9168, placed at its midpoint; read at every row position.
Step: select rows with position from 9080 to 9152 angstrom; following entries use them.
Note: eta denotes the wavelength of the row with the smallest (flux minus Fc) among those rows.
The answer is 9088 angstrom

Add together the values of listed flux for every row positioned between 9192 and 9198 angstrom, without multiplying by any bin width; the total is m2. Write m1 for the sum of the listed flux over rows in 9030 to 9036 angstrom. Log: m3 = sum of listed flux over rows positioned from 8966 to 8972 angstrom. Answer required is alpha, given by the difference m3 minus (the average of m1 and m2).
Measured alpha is 0.3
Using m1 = 8.63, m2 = 8.2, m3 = 8.7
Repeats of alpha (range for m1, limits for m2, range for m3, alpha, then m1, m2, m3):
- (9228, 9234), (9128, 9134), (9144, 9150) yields -1.3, 8.28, 11.3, 8.5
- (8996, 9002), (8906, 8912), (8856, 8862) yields 0.3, 7.86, 9.1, 8.8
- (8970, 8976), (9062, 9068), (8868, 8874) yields -0.3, 8.74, 8.5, 8.3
